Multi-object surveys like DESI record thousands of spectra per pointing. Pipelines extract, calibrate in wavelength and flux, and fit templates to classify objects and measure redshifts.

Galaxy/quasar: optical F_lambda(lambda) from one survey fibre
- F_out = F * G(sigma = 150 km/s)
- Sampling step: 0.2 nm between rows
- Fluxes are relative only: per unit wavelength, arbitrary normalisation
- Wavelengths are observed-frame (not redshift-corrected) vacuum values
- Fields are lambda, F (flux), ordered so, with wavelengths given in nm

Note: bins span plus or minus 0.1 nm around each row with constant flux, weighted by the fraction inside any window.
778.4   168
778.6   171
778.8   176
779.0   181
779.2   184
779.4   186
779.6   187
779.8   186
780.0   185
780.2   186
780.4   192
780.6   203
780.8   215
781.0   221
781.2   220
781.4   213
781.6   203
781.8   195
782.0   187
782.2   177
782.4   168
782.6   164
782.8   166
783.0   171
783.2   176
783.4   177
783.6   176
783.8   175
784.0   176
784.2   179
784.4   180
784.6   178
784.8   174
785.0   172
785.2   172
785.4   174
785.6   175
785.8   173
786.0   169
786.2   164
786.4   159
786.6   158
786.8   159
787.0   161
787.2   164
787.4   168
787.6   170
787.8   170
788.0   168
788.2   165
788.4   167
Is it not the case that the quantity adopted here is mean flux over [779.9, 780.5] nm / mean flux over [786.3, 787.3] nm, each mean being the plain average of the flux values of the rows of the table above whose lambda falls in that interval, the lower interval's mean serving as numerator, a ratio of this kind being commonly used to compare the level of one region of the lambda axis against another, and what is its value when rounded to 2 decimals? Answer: 1.17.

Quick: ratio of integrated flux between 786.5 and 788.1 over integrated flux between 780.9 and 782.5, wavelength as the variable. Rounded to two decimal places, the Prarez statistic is 0.83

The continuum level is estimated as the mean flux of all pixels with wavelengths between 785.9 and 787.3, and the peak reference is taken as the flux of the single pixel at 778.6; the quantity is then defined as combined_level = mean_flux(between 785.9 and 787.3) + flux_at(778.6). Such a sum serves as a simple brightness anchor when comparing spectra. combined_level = 333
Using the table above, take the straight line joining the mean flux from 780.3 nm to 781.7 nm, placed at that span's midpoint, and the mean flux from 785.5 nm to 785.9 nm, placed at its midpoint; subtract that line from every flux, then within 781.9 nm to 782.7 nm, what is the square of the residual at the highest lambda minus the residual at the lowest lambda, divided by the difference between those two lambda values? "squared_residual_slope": 946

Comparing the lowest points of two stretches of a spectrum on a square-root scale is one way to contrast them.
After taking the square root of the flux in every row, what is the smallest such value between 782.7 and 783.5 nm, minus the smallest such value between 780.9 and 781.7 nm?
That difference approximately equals -1.4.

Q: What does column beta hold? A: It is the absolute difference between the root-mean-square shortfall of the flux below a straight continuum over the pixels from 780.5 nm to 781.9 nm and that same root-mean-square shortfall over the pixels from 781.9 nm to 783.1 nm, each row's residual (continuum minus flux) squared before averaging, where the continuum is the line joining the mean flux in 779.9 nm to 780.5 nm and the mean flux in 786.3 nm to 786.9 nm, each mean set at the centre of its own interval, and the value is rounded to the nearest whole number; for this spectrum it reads 20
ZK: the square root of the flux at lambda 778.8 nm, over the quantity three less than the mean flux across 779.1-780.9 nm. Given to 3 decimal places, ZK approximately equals 0.070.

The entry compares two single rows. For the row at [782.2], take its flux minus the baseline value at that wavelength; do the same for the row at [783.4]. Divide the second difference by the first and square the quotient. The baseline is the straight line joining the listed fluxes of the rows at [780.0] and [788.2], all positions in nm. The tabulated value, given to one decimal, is 0.0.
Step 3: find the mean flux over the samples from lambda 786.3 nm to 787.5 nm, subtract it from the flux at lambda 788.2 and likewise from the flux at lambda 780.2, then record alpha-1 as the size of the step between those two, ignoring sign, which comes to 21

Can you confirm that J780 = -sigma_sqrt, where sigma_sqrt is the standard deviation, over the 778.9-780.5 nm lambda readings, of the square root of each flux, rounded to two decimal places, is -0.11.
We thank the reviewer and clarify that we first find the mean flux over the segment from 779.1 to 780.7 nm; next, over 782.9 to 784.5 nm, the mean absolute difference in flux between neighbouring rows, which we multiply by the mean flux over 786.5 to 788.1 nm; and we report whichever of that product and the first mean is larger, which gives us 306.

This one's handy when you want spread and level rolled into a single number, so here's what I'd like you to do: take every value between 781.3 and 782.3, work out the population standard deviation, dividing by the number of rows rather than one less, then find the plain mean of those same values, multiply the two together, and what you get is 2429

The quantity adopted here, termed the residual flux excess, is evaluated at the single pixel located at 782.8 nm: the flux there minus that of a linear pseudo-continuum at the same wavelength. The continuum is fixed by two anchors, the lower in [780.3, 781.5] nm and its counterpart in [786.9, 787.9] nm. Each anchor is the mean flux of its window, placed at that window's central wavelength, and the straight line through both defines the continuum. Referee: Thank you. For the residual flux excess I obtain -32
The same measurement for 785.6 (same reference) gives -4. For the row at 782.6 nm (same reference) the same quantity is -35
